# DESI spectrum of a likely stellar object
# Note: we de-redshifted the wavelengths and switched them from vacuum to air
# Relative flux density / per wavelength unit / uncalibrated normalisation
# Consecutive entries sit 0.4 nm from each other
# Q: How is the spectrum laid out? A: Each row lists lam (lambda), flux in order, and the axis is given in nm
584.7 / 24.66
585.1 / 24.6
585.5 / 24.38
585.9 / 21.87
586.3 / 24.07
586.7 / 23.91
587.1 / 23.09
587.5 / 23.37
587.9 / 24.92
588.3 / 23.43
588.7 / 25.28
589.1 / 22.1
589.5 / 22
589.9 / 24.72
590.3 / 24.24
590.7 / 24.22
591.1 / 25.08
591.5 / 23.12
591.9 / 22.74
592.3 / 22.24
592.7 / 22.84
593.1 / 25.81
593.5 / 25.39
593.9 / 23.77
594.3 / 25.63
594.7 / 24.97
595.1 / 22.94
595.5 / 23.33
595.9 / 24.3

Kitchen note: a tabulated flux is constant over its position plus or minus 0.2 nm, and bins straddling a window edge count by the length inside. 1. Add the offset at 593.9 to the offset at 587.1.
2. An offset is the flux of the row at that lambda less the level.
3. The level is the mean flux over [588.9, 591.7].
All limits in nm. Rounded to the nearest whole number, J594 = 0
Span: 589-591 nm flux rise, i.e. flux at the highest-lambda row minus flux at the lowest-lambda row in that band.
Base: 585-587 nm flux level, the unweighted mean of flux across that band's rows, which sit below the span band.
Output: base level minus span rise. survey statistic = 21.6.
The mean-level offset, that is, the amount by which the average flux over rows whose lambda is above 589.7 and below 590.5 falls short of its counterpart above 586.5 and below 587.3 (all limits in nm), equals -0.98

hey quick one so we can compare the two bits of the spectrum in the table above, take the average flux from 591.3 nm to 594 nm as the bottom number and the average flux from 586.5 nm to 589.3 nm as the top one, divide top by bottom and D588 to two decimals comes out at 1.00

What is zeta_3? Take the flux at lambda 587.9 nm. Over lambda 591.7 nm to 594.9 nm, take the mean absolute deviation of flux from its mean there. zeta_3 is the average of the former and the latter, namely 13.1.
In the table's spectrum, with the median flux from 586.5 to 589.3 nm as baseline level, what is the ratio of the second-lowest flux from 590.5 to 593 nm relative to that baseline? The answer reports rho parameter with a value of 0.97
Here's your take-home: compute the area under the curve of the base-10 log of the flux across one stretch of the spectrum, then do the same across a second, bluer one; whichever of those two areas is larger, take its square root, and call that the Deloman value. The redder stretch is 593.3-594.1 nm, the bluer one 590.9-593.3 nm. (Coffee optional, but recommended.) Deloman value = 1.82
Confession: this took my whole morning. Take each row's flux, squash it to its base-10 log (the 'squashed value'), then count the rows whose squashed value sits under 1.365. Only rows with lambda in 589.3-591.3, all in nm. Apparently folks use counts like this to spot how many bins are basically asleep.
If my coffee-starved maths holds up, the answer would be 1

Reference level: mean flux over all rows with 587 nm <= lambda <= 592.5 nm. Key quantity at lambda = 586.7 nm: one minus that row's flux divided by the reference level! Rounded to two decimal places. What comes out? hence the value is -0.01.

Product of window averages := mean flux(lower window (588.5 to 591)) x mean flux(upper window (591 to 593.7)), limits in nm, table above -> 568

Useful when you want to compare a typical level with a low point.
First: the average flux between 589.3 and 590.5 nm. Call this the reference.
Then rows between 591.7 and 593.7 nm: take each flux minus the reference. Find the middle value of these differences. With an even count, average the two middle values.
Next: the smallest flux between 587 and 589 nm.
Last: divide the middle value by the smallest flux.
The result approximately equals -0.035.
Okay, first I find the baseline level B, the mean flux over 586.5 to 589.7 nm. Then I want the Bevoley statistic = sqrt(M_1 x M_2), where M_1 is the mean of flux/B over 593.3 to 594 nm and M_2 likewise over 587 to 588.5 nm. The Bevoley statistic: 1.03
